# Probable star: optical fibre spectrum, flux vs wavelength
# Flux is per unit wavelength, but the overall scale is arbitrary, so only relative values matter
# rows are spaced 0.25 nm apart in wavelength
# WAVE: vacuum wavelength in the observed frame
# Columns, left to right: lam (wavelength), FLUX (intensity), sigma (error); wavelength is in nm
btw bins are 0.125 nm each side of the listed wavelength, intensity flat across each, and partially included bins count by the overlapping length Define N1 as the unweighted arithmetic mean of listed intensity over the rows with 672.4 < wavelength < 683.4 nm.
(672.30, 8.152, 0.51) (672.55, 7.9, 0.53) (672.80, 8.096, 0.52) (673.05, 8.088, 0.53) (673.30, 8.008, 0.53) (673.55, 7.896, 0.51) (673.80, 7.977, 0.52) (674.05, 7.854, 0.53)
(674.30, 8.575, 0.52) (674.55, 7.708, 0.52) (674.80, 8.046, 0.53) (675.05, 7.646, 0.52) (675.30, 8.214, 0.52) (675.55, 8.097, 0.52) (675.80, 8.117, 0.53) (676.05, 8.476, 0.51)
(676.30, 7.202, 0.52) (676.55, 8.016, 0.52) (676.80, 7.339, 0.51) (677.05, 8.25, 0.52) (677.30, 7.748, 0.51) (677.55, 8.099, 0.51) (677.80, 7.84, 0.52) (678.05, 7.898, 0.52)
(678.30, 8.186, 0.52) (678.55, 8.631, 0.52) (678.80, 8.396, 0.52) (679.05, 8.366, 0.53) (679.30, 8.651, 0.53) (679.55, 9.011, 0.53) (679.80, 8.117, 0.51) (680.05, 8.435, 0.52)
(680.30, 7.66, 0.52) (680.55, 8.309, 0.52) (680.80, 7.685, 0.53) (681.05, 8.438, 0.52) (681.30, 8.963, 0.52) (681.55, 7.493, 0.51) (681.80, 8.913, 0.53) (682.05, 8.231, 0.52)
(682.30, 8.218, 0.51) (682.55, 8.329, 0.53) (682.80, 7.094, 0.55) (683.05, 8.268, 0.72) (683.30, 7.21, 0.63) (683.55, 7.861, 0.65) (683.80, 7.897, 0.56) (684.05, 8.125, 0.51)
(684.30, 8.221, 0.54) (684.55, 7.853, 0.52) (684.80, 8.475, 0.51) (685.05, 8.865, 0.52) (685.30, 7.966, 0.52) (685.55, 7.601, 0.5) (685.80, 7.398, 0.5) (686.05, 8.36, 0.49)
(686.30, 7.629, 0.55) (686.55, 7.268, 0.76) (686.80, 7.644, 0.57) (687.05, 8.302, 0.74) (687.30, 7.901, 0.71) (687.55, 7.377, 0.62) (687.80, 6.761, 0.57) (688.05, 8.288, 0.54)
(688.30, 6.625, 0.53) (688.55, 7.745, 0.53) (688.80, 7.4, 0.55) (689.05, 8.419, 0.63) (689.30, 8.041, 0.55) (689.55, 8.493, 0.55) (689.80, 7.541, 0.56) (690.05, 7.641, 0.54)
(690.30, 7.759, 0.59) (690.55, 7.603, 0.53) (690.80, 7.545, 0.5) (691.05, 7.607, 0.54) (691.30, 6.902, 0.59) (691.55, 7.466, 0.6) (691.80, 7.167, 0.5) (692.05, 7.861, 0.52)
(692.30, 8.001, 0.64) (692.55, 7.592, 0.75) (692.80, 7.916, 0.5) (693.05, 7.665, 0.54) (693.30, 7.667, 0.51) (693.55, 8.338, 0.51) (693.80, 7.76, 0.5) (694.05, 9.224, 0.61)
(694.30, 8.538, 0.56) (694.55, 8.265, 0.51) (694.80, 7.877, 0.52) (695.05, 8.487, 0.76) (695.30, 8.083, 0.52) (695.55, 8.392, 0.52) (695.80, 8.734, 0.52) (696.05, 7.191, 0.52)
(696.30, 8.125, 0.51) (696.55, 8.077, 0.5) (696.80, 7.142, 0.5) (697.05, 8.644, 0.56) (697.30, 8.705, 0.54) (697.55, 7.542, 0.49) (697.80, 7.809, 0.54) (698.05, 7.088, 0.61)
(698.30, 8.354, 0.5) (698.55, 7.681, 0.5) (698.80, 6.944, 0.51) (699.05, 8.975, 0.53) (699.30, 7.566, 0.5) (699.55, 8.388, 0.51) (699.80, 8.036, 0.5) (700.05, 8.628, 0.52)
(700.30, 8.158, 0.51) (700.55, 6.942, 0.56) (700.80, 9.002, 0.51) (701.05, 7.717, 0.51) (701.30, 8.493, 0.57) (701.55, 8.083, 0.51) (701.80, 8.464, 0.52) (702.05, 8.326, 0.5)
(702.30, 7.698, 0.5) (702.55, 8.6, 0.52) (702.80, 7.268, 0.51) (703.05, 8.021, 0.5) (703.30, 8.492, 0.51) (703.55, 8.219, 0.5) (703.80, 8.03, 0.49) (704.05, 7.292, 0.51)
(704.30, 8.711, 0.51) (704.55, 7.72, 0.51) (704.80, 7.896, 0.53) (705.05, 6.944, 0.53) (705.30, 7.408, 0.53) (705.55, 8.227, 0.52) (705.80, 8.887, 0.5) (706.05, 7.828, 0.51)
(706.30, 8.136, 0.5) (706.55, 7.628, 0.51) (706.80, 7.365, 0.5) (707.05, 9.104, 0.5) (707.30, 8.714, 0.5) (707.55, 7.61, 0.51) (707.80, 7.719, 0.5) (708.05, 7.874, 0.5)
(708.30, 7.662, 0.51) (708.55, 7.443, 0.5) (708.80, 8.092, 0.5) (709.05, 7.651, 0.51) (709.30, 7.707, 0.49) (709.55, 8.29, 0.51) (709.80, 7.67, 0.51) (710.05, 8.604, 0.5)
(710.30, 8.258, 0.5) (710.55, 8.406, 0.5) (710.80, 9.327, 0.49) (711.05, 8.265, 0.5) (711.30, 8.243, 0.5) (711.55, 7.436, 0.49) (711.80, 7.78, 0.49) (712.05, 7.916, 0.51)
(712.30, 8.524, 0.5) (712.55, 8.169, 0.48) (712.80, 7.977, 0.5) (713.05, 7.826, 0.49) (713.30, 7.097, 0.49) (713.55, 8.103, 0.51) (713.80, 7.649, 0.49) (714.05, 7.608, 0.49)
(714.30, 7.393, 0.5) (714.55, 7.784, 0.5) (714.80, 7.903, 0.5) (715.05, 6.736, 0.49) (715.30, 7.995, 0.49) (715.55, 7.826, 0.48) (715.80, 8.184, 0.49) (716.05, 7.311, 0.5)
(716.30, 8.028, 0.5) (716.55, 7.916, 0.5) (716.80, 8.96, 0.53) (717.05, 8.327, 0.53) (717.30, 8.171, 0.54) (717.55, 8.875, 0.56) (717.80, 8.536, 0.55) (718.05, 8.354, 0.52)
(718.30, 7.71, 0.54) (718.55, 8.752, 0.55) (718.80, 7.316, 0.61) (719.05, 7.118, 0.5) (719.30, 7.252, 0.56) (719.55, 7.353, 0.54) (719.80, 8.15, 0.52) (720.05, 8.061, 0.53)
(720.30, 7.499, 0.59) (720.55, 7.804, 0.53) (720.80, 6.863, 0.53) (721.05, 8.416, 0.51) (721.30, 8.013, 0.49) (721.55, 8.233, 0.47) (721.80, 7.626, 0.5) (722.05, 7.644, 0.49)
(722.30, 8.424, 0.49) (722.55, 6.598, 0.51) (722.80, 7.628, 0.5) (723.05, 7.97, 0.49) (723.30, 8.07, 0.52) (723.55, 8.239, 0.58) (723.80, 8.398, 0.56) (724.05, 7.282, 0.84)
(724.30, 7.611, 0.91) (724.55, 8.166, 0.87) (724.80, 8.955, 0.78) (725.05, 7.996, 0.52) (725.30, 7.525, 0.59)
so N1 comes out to 8.08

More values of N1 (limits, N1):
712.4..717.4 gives 7.85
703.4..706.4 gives 7.94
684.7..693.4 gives 7.73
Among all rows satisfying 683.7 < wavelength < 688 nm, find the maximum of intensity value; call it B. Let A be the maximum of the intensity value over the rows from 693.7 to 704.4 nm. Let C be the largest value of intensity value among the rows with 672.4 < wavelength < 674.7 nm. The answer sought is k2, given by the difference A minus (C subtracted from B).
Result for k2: 8.93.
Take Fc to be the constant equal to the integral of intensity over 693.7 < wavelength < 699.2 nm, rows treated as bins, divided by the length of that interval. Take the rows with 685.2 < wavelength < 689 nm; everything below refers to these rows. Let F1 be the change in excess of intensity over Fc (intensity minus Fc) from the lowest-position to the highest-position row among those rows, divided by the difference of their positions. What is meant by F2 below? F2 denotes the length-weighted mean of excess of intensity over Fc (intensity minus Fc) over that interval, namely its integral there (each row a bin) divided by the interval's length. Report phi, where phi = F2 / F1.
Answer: 3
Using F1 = -0.2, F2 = -0.4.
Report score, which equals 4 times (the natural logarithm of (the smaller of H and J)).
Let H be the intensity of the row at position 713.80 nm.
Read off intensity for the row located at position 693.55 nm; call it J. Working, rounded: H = 7.649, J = 8.338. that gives 8.14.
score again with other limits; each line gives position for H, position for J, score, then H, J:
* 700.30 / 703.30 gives 8.40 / 8.158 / 8.492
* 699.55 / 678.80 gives 8.51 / 8.388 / 8.396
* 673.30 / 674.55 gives 8.17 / 8.008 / 7.708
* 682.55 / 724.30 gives 8.12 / 8.329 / 7.611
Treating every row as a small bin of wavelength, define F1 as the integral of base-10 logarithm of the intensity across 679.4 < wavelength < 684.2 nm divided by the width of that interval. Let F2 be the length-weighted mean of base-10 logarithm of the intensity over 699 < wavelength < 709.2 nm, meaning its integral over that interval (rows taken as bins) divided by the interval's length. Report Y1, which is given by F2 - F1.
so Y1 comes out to -0.006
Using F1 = 0.909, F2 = 0.903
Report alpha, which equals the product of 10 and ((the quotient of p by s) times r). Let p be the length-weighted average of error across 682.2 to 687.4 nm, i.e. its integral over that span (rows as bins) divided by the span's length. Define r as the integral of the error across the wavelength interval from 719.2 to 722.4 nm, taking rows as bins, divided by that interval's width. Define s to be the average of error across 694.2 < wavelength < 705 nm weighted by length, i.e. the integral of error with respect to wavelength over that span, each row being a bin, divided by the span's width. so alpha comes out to 5.70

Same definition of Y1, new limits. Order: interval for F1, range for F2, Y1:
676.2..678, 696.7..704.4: 0.012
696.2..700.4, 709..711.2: 0.015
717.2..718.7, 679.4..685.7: -0.014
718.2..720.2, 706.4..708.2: 0.016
